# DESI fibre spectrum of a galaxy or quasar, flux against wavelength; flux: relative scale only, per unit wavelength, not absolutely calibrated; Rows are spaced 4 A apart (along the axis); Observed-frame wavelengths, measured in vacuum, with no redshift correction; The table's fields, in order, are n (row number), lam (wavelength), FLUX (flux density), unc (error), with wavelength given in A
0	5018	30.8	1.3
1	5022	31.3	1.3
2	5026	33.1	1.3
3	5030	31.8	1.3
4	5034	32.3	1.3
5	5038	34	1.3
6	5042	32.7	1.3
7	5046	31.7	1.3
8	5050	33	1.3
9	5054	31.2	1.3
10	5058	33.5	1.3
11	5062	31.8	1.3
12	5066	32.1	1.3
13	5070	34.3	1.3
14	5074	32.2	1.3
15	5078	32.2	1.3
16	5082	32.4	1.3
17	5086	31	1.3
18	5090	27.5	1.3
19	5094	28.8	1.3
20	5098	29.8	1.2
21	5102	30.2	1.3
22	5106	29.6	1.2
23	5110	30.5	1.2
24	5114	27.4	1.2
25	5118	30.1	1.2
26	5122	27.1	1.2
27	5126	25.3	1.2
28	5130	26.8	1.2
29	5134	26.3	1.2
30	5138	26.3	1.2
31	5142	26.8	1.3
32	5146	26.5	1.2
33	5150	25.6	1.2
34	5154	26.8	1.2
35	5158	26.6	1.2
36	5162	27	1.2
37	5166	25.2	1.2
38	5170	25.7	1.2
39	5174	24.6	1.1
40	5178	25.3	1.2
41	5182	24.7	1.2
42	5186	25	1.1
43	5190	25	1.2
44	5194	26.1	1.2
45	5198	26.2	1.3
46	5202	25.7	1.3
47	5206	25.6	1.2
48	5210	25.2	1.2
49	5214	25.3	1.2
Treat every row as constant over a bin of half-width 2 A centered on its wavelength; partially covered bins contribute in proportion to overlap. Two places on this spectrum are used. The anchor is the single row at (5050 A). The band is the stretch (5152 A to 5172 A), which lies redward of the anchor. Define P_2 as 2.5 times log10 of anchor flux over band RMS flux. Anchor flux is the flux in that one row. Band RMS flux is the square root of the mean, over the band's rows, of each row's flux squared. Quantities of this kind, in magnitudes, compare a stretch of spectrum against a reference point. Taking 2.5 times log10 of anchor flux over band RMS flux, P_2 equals 0.25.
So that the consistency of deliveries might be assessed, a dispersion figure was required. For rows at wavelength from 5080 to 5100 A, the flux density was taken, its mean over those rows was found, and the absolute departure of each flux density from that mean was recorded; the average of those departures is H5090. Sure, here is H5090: 1.4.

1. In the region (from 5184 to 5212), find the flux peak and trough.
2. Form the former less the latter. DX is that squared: 1.4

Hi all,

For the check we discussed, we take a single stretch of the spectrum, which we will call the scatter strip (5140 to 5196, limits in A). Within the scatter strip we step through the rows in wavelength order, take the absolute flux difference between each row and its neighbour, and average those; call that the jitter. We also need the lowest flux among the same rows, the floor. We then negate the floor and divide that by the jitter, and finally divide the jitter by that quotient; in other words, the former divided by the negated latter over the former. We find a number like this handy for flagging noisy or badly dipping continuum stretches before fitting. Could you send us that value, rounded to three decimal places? -0.020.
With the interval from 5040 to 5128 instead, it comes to -0.095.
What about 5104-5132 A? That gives -0.186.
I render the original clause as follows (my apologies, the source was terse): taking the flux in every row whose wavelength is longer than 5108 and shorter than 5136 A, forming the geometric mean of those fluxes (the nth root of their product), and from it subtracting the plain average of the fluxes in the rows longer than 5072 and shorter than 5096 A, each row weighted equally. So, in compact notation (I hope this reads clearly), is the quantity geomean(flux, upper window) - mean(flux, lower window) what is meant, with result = -3.1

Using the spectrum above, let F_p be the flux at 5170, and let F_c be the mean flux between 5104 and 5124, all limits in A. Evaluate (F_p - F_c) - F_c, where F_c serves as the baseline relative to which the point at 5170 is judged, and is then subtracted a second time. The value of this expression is -32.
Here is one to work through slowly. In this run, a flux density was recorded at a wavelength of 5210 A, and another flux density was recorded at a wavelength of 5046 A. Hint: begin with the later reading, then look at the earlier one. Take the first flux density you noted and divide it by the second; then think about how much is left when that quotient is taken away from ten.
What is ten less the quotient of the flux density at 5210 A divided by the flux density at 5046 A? 9.21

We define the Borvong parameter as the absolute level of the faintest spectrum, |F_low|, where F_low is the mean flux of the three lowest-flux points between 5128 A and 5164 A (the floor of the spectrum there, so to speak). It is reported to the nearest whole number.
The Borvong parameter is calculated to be 26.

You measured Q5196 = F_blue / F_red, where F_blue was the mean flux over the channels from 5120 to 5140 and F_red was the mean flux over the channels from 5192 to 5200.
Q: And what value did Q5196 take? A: 1.01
